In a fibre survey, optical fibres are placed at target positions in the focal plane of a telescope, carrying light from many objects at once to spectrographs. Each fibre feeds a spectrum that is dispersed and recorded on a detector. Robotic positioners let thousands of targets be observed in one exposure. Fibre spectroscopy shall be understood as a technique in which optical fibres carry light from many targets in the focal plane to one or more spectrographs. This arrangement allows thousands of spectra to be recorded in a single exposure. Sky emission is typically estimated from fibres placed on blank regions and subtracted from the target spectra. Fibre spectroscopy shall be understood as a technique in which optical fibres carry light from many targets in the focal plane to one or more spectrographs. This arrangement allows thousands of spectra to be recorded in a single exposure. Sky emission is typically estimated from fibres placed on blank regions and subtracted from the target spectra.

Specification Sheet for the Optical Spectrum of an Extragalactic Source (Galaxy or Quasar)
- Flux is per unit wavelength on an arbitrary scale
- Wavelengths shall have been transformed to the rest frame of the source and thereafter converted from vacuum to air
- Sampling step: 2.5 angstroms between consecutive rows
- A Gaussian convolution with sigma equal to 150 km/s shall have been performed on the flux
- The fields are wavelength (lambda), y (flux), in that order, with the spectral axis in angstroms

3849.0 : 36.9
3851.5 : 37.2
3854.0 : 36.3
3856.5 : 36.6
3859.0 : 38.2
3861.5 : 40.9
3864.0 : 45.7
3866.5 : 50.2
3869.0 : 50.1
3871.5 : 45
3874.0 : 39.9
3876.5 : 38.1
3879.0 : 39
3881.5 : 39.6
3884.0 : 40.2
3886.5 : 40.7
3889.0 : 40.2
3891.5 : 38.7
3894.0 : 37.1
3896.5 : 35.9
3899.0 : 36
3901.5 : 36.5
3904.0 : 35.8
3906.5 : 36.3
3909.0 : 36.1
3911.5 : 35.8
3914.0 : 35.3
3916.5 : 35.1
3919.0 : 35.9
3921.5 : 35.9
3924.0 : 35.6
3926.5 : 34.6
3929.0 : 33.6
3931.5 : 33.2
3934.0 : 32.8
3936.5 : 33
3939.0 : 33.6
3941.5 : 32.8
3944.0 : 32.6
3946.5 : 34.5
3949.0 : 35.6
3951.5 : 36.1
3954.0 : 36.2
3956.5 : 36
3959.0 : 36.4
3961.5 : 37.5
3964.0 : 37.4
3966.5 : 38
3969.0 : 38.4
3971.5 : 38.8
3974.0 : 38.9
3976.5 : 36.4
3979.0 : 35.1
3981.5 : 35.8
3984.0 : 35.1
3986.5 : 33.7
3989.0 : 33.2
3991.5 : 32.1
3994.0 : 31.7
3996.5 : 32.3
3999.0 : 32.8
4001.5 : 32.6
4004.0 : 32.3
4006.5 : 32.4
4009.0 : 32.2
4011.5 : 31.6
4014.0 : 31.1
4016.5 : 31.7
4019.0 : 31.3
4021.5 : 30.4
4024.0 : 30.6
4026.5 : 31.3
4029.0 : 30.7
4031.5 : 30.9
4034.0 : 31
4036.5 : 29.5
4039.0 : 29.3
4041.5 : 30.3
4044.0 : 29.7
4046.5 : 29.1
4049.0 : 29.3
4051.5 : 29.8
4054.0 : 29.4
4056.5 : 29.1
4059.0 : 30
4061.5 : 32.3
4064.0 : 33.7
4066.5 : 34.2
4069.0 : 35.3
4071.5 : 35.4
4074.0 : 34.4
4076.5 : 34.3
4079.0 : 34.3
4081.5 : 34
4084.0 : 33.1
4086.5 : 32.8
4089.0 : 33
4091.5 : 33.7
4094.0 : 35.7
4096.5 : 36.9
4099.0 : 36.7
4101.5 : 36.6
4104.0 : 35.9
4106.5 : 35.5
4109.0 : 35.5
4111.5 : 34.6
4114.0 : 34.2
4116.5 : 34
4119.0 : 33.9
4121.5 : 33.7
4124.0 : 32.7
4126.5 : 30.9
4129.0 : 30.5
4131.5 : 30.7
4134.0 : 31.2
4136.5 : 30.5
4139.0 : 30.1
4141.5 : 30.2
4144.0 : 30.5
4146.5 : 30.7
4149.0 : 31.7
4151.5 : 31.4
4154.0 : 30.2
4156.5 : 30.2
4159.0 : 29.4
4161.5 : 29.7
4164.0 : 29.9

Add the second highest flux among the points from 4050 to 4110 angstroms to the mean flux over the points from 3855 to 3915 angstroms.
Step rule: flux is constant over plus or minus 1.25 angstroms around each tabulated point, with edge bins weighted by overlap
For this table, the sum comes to 76.2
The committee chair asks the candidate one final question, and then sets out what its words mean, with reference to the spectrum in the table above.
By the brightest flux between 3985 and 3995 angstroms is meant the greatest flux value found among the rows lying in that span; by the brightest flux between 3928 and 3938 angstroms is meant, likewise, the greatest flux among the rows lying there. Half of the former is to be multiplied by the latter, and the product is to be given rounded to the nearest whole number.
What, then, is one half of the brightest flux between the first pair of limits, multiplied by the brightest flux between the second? 566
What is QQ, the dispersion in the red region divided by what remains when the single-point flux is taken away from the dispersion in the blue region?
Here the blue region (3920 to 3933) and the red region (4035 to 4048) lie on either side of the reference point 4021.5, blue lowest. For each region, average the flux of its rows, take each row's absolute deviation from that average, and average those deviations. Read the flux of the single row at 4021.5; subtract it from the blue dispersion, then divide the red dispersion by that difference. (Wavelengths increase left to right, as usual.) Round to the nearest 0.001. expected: -0.011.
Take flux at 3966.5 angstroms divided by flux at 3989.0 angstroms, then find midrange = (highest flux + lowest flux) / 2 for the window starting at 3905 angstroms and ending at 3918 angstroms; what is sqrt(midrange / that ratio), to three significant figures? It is 5.58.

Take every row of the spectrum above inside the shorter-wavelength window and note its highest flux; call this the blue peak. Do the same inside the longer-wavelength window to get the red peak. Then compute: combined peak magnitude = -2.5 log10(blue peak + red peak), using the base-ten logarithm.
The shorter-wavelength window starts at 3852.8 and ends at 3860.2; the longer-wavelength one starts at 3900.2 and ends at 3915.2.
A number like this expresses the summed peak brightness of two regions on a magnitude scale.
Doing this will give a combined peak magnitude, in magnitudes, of -4.68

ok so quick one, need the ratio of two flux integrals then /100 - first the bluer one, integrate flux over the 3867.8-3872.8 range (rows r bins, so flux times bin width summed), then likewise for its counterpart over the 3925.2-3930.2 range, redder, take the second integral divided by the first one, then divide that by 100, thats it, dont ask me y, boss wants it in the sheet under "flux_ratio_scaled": 0.0072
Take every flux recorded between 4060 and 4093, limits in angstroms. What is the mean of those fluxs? 33.9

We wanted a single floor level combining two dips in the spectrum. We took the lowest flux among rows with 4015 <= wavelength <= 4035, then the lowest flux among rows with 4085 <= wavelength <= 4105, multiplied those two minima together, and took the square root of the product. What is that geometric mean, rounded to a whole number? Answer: 32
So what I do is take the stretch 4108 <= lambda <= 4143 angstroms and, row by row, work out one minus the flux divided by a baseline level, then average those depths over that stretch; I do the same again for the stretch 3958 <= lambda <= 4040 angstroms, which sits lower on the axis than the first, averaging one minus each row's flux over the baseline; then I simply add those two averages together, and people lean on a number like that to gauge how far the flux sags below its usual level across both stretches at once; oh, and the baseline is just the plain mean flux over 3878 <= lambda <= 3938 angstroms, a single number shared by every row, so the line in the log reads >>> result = 0.192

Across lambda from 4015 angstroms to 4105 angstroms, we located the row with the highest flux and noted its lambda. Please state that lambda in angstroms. 4096.5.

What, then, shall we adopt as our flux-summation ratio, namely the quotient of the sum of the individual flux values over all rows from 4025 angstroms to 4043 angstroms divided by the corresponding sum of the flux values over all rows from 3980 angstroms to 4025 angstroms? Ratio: 0.37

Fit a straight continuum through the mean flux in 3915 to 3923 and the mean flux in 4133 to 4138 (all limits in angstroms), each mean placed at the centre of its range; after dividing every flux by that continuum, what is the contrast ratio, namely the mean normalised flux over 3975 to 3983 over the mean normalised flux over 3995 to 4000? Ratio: 1.09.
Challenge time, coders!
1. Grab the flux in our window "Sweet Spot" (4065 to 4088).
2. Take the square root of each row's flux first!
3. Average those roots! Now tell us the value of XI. 5.85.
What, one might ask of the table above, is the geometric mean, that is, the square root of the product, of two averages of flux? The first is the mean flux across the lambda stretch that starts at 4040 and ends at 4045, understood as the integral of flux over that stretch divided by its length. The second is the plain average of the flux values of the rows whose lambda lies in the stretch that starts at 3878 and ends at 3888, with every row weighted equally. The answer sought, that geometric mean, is 34.6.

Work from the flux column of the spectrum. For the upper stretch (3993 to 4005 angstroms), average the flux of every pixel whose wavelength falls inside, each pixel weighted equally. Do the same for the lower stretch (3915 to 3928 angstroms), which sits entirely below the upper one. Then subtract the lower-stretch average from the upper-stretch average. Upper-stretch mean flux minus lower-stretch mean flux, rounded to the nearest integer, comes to -3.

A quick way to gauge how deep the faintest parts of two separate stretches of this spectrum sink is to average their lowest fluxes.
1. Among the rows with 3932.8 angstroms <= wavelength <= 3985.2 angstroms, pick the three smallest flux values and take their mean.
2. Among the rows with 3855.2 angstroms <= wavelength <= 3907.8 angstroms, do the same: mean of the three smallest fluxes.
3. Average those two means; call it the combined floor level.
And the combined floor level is 34.3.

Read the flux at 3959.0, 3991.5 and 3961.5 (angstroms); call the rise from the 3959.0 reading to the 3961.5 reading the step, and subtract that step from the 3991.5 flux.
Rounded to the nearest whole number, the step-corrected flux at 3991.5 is 31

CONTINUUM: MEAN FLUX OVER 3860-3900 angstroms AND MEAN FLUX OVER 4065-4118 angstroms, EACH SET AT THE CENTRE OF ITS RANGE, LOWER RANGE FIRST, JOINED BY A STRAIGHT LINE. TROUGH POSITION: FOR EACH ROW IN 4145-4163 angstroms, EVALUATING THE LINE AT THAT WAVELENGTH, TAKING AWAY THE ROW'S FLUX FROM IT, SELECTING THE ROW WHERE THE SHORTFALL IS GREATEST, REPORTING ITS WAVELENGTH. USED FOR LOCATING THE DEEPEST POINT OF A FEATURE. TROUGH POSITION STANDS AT 4159.0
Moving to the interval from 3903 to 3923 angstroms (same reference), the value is 3916.5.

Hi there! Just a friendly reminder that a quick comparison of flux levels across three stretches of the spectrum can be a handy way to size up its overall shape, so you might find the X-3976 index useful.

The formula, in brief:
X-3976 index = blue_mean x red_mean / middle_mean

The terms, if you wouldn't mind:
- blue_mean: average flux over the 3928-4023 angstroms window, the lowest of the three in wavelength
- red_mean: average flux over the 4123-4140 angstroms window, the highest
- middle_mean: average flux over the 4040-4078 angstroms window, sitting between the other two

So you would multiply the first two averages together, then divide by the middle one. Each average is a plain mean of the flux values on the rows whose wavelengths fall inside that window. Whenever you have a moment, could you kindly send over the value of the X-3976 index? 33.3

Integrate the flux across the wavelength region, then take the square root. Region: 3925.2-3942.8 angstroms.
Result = 24.2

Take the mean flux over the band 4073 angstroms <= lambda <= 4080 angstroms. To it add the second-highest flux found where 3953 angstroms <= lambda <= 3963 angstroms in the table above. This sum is 70.7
